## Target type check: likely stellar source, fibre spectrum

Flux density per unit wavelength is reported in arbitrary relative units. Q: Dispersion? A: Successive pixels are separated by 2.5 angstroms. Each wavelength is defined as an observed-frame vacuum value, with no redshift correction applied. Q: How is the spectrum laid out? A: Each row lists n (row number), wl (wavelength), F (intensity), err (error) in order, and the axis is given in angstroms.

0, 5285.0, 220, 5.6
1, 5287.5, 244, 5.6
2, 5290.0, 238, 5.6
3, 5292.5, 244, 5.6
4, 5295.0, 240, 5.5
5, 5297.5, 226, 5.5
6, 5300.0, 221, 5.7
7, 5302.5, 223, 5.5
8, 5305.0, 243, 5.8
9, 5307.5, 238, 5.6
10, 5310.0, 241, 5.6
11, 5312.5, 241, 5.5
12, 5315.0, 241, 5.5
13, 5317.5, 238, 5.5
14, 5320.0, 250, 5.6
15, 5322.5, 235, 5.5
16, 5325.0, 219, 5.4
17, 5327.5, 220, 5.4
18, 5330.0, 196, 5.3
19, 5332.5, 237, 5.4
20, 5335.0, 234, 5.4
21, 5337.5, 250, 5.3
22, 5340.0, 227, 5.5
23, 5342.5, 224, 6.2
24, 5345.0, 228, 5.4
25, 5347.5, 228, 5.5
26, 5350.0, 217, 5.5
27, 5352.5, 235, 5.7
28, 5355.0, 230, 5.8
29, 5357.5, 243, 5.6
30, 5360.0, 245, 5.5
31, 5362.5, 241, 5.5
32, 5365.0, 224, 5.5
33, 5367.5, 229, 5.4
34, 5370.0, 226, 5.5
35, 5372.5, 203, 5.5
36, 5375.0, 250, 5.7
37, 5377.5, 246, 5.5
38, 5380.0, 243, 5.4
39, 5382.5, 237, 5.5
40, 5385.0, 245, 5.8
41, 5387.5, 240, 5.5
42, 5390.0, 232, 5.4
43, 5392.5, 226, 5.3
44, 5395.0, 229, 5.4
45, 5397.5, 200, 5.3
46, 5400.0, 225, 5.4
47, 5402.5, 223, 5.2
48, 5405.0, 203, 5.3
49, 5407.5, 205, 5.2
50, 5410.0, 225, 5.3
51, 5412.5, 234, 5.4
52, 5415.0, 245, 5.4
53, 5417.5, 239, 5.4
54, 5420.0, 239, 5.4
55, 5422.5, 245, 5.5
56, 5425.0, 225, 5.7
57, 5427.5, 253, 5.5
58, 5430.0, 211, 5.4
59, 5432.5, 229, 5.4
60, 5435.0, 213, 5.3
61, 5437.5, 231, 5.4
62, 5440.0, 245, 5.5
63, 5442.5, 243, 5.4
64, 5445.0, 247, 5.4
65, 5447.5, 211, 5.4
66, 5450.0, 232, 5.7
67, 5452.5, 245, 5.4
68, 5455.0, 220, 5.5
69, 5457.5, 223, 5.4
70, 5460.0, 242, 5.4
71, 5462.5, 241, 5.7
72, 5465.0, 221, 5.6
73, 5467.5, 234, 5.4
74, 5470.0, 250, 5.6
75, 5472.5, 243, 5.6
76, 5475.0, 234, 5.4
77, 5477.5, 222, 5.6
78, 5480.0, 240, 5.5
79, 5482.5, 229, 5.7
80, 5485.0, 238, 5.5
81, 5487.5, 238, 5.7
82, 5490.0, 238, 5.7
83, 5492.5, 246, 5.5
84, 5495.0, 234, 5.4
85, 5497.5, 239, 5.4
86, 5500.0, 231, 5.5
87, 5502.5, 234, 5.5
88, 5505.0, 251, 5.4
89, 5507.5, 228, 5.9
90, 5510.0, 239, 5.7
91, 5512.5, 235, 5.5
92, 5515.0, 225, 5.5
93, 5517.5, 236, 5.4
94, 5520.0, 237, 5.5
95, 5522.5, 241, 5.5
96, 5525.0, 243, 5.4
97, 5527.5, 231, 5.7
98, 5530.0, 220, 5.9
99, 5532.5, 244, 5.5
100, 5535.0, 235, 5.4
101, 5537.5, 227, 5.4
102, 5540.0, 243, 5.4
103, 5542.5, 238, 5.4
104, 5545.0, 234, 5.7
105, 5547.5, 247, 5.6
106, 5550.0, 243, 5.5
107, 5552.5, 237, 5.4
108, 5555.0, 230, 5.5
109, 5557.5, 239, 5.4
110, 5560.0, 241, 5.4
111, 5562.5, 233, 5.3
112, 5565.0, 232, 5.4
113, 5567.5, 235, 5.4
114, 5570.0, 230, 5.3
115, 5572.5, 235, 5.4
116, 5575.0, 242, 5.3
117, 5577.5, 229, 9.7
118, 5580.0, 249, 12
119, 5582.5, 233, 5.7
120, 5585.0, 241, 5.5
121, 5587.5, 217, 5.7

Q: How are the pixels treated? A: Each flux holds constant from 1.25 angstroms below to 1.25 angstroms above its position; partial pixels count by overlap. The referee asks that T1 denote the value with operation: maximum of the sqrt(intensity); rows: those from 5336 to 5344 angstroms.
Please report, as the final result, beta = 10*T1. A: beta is 158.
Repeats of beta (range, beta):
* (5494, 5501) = 155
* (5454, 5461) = 156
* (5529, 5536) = 156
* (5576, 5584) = 158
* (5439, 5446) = 157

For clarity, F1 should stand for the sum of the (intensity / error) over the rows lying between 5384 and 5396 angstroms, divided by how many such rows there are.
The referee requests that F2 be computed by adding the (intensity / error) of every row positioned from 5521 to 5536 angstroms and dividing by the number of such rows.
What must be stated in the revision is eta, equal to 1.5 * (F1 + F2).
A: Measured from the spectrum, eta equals 128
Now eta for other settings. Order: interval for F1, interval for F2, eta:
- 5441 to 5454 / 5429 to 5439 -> 126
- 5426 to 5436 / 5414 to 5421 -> 130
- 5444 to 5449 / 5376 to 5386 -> 129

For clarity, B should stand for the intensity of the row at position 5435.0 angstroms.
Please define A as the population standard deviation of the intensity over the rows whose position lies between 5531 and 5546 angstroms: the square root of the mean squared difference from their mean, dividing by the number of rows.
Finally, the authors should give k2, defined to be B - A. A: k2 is 207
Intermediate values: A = 6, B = 213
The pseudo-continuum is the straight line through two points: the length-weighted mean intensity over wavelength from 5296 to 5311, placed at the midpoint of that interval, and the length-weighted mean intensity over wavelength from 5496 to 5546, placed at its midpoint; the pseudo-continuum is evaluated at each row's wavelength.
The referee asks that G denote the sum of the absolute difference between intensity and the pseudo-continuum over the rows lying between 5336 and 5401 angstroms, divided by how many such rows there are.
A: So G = 10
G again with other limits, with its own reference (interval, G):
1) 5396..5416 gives 17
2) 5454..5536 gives 6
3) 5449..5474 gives 9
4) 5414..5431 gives 12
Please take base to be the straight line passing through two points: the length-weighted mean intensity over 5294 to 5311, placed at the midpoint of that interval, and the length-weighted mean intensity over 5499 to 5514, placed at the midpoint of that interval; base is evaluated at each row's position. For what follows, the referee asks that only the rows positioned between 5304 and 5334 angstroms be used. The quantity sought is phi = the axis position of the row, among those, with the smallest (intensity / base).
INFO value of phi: 5330.0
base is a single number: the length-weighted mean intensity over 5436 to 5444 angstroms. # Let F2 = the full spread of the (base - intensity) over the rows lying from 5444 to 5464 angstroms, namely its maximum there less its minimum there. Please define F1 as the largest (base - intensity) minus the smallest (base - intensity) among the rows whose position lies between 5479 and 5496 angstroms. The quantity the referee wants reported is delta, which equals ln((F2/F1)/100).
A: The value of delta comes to -3.9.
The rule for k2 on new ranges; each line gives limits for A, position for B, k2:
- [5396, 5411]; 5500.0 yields 220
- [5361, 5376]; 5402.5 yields 208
